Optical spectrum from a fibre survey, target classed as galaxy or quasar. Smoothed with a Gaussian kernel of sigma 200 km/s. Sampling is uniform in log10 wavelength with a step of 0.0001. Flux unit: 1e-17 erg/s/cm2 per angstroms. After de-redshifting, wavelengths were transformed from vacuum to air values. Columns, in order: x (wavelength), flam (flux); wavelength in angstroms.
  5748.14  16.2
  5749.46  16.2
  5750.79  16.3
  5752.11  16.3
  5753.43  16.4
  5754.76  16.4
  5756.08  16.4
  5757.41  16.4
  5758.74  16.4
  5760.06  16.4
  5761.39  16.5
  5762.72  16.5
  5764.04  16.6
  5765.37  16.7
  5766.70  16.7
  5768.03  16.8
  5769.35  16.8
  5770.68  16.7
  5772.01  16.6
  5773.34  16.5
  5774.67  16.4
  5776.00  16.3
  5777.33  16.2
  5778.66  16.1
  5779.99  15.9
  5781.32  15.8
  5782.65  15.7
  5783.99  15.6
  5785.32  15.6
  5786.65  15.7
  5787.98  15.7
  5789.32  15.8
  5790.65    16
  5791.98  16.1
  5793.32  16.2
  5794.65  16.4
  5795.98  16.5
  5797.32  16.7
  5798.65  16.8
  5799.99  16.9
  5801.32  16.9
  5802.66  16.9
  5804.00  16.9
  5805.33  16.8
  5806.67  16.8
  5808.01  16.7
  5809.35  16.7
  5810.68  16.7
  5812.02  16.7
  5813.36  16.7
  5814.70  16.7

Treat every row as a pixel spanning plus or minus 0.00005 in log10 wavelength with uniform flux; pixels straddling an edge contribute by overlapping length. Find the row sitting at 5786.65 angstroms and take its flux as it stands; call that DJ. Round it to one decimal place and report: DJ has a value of 15.7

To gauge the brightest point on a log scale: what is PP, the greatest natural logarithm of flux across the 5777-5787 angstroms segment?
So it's 2.79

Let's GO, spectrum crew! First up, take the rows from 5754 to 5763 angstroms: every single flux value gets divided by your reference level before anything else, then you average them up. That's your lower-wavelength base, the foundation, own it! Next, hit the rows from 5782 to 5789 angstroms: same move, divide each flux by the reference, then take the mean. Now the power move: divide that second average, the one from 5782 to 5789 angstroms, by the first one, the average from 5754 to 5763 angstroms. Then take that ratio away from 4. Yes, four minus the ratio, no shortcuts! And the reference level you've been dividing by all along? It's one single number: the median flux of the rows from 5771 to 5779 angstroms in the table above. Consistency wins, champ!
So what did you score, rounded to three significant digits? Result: 3.05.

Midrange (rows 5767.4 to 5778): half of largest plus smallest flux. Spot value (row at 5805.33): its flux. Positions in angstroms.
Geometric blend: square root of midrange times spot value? 16.6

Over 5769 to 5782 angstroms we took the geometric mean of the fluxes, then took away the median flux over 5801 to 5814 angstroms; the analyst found -0.4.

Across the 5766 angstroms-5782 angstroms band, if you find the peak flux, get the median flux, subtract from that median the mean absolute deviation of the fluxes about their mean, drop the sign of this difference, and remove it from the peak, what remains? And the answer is 0.63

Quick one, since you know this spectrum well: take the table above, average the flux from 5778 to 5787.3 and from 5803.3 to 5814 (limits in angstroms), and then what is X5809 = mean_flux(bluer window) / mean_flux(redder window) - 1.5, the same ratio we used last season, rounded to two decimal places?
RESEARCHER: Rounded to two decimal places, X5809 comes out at -0.56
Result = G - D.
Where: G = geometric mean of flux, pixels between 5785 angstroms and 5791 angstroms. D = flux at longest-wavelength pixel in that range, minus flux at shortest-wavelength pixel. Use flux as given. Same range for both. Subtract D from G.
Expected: 15.4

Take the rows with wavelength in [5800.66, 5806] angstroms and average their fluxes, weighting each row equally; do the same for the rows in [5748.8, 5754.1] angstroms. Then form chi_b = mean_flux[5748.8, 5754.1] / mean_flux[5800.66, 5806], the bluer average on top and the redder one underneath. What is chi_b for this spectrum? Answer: 0.966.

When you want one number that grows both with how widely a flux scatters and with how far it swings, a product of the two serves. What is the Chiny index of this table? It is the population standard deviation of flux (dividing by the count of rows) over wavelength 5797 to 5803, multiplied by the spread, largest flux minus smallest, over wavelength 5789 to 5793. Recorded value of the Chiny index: 0.024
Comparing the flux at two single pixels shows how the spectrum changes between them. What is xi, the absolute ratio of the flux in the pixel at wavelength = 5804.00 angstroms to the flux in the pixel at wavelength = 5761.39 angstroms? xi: 1.02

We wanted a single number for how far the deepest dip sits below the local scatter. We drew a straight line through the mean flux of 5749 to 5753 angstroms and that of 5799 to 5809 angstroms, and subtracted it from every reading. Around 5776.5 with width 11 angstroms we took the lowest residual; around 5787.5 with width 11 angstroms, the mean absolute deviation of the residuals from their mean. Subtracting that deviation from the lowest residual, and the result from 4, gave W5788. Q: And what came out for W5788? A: 4.91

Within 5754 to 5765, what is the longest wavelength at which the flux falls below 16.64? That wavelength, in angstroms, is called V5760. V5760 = 5764.04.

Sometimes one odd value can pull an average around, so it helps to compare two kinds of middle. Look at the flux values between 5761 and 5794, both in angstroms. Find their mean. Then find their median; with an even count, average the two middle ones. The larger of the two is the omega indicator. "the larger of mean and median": 16.2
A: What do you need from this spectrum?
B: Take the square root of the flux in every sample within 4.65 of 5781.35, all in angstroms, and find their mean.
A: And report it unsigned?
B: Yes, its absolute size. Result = 3.98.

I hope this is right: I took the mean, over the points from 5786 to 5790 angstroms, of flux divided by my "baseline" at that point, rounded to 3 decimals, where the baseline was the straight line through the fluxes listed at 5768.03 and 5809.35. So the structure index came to 0.939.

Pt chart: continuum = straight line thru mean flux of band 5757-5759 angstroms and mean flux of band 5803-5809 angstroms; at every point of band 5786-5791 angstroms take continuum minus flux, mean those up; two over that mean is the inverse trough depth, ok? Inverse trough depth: 2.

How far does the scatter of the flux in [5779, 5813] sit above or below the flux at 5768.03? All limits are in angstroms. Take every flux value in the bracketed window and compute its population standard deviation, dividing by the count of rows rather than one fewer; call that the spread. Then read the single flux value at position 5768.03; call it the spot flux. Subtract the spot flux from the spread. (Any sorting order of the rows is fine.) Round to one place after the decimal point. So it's -16.3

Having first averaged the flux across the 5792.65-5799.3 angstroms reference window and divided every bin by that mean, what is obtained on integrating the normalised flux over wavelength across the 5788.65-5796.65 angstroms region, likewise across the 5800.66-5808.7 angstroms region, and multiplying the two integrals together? 64.0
